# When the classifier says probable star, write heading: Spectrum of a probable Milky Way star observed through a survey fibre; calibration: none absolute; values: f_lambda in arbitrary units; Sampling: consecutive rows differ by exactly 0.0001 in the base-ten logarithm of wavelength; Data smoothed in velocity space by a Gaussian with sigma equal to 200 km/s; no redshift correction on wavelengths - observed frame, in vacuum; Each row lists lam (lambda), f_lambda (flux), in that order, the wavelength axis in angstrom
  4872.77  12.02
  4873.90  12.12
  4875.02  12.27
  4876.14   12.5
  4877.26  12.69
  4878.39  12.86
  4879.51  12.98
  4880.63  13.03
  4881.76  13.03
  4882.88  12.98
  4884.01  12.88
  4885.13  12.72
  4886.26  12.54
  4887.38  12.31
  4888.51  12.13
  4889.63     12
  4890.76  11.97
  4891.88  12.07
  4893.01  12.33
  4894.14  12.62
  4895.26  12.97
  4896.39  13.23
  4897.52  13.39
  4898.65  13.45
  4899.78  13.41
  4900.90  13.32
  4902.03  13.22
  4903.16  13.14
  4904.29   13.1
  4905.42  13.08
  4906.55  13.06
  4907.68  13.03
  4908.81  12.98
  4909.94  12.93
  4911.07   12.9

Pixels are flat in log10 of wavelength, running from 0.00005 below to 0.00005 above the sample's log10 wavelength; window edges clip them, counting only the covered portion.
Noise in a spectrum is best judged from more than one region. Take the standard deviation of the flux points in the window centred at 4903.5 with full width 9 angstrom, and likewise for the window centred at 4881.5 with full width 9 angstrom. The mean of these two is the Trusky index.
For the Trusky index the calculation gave 0.13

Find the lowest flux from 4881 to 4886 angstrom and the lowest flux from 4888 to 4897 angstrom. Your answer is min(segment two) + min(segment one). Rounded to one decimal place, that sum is 24.7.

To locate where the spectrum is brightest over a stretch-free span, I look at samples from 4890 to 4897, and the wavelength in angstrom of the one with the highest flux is 4896.39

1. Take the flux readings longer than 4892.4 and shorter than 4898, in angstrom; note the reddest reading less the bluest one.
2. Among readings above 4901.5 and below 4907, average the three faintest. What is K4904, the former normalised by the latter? 0.081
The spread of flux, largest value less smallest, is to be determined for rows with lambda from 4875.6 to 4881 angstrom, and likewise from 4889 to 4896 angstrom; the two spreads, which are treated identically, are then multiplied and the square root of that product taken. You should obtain 0.73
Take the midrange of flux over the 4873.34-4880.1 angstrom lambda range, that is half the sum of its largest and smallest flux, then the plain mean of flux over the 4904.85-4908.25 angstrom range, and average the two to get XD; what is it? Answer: 12.8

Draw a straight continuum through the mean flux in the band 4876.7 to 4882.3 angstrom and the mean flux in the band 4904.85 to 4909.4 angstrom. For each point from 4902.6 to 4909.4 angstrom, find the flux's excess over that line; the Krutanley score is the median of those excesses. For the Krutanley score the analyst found 0.0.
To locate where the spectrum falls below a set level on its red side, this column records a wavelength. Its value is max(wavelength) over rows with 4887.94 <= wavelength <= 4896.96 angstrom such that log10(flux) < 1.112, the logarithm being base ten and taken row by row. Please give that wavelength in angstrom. 4894.14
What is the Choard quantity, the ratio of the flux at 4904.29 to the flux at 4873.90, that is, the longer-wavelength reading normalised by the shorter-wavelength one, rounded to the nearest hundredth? 1.08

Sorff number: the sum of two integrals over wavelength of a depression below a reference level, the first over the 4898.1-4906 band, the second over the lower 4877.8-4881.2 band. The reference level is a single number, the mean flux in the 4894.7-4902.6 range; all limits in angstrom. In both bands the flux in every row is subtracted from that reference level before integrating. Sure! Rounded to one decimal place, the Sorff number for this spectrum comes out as 1.4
